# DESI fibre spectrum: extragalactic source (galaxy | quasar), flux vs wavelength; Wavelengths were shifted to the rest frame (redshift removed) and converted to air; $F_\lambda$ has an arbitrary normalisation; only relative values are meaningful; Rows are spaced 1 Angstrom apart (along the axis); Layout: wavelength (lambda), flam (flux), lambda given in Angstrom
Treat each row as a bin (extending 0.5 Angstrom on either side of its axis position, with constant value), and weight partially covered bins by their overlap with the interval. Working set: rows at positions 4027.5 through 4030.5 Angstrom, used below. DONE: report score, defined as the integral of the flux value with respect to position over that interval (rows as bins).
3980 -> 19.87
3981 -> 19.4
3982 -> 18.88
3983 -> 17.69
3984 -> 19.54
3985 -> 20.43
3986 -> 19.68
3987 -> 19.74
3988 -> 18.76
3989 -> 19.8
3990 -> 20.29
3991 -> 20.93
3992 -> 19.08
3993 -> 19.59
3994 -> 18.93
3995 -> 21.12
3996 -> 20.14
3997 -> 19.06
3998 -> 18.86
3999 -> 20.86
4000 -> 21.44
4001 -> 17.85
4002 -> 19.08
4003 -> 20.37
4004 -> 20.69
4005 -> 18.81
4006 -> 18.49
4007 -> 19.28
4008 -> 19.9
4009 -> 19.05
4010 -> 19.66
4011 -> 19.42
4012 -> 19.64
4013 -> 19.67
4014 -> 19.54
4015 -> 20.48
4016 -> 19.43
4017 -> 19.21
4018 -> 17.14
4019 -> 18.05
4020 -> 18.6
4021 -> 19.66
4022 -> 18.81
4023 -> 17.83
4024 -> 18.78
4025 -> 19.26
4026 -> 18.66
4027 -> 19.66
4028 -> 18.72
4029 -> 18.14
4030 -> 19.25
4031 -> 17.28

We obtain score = 56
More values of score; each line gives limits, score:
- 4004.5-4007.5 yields 57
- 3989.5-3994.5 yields 99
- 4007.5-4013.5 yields 117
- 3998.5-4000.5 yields 42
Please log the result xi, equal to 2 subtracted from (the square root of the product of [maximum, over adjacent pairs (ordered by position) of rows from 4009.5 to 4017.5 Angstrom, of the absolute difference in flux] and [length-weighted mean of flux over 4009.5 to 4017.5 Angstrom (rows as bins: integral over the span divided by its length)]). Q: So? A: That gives 2.5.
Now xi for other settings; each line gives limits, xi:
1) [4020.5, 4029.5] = 2.3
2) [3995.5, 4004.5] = 6.4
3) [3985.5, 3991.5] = 2.5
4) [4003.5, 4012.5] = 4.0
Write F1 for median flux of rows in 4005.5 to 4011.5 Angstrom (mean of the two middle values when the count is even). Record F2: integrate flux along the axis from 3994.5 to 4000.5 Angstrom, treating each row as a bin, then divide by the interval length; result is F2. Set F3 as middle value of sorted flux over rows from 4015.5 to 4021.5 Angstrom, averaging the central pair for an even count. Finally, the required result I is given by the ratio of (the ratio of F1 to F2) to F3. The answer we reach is 0.051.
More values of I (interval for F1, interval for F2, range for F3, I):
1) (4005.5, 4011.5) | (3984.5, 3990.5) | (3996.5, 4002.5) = 0.051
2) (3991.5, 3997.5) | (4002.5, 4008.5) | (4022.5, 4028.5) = 0.053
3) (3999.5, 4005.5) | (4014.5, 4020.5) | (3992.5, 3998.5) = 0.054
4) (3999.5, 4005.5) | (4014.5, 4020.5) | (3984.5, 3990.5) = 0.053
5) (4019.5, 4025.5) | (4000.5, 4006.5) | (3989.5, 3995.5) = 0.049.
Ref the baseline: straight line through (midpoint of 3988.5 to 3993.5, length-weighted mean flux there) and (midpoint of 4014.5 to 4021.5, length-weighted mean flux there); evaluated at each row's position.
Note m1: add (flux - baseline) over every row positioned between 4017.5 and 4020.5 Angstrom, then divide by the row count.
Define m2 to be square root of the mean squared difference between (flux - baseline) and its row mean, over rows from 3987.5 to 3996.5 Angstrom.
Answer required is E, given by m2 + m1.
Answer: -0.1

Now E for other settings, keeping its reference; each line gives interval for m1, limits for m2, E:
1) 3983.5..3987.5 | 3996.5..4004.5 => 0.9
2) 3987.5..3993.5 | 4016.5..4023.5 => 0.6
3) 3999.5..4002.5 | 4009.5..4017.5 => 0.2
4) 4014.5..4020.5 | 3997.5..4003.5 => 1.1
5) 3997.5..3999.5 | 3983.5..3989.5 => 0.7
